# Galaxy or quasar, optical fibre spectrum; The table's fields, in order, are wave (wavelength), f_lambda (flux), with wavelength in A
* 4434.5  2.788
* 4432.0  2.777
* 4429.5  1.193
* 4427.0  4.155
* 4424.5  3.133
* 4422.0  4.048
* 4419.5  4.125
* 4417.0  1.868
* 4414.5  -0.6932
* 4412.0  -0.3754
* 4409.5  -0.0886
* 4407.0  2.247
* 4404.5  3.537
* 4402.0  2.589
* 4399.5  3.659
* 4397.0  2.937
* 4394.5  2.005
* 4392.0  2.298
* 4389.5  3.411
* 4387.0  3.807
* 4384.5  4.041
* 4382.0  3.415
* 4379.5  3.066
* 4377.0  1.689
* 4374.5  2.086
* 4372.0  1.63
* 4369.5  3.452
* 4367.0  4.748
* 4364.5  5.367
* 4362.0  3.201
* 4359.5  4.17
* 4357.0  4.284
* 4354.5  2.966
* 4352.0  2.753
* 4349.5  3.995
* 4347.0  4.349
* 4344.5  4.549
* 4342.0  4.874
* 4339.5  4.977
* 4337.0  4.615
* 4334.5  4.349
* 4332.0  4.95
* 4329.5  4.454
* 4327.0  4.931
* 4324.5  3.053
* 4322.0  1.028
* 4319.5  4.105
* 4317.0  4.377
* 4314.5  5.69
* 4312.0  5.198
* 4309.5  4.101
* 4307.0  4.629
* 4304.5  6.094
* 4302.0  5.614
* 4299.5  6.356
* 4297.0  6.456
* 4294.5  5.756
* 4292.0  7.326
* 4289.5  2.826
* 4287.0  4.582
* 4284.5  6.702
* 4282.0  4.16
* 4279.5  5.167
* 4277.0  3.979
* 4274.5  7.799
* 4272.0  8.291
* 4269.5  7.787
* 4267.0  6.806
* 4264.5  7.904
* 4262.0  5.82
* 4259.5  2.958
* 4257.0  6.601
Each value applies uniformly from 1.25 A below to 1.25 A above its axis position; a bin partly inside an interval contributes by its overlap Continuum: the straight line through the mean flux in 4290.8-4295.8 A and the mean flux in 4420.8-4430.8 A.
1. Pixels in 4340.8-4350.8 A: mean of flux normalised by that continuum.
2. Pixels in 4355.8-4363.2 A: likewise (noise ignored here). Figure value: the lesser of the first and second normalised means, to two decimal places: 0.80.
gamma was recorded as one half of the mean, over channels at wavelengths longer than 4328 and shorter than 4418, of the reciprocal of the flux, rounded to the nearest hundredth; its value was -0.07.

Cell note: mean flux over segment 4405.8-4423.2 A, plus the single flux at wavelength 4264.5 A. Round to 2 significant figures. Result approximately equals 9.5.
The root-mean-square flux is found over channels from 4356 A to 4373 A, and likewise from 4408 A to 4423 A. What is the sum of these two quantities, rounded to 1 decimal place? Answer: 6.5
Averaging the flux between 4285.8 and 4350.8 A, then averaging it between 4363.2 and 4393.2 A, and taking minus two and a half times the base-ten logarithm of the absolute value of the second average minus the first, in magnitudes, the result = -0.43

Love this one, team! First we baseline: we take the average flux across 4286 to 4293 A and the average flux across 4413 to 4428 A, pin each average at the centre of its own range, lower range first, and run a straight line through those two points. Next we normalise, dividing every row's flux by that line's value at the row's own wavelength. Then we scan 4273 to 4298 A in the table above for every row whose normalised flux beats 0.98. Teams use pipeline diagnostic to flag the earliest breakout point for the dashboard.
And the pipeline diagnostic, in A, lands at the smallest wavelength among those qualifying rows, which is 4274.5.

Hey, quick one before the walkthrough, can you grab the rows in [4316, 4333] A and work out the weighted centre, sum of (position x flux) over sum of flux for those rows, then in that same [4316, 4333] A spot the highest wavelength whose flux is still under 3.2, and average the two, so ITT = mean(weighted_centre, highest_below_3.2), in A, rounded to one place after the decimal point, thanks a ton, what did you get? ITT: 4324.8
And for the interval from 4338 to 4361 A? 4351.7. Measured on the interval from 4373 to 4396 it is 4389.6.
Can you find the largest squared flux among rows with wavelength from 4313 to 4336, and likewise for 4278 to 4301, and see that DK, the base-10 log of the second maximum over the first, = 0.22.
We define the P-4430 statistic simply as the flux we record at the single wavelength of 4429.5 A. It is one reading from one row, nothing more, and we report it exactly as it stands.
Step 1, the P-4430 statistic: 1.193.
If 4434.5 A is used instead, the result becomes 2.788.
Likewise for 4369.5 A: 3.452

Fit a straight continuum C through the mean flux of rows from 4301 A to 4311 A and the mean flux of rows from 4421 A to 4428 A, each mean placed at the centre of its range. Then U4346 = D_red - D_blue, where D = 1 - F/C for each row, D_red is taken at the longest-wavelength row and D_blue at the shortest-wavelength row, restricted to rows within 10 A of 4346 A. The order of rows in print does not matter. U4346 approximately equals 0.32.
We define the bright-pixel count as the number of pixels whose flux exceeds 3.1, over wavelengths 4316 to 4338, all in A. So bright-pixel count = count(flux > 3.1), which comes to 7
